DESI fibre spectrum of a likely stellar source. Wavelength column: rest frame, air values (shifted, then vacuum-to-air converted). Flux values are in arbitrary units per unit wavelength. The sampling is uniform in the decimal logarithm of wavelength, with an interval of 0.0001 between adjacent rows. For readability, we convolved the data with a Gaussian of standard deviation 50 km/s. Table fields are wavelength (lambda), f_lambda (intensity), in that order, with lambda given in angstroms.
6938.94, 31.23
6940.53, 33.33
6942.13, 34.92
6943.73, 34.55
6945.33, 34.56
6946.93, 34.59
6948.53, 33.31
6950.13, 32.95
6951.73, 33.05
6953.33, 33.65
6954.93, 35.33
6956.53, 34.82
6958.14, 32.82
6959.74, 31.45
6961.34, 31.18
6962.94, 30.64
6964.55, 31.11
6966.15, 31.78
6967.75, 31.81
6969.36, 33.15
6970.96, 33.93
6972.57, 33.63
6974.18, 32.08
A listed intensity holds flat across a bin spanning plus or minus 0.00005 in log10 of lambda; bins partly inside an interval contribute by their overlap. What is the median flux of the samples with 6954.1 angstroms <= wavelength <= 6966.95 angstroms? 31.6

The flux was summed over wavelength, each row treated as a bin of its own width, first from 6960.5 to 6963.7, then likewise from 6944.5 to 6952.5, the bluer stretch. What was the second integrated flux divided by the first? 2.7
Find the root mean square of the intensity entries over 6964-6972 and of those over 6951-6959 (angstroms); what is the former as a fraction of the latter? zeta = 0.95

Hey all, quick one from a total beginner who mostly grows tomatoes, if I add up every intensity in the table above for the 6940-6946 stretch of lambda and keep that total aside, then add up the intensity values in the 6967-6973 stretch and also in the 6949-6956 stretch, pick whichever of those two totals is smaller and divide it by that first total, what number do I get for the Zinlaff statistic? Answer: 0.96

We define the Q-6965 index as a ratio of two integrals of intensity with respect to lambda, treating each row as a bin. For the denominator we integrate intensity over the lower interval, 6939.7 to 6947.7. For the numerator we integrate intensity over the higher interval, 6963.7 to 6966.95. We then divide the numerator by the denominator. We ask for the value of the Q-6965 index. 0.37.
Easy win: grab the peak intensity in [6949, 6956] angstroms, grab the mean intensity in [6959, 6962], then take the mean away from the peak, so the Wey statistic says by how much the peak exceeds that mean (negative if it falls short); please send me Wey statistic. 4.0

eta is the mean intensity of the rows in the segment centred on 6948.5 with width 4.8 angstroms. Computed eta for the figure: 33.6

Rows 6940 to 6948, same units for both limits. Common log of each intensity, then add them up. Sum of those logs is 7.7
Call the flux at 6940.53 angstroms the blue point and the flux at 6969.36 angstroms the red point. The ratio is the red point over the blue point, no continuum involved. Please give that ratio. 0.99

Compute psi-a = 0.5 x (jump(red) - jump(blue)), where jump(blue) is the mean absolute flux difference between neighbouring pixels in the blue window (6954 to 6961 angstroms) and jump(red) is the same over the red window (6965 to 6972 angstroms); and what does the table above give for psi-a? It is -0.29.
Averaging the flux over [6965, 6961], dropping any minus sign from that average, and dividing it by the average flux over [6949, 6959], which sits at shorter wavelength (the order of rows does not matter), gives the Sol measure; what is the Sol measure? 0.92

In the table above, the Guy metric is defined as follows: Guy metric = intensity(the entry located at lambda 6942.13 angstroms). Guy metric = 34.92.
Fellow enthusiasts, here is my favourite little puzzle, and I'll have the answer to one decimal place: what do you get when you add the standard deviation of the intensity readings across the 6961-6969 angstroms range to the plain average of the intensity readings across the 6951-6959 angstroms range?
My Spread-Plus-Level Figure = 34.4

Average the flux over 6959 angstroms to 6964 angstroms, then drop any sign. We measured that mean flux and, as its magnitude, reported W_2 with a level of 31.1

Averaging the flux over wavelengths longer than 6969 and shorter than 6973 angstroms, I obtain 33.6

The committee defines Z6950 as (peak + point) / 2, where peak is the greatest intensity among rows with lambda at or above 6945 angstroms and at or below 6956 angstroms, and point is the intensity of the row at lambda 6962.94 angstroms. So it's 33.0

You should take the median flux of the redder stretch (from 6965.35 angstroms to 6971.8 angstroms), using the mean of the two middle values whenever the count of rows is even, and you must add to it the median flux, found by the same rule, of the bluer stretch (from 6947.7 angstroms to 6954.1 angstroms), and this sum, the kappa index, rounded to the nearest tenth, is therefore 65.7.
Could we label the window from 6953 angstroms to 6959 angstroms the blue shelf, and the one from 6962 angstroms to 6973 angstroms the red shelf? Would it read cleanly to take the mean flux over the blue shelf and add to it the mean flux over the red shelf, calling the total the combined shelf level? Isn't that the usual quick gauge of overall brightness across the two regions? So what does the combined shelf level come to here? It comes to 66.4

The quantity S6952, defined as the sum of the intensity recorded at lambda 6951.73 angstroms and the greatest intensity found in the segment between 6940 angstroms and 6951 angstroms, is 68.0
